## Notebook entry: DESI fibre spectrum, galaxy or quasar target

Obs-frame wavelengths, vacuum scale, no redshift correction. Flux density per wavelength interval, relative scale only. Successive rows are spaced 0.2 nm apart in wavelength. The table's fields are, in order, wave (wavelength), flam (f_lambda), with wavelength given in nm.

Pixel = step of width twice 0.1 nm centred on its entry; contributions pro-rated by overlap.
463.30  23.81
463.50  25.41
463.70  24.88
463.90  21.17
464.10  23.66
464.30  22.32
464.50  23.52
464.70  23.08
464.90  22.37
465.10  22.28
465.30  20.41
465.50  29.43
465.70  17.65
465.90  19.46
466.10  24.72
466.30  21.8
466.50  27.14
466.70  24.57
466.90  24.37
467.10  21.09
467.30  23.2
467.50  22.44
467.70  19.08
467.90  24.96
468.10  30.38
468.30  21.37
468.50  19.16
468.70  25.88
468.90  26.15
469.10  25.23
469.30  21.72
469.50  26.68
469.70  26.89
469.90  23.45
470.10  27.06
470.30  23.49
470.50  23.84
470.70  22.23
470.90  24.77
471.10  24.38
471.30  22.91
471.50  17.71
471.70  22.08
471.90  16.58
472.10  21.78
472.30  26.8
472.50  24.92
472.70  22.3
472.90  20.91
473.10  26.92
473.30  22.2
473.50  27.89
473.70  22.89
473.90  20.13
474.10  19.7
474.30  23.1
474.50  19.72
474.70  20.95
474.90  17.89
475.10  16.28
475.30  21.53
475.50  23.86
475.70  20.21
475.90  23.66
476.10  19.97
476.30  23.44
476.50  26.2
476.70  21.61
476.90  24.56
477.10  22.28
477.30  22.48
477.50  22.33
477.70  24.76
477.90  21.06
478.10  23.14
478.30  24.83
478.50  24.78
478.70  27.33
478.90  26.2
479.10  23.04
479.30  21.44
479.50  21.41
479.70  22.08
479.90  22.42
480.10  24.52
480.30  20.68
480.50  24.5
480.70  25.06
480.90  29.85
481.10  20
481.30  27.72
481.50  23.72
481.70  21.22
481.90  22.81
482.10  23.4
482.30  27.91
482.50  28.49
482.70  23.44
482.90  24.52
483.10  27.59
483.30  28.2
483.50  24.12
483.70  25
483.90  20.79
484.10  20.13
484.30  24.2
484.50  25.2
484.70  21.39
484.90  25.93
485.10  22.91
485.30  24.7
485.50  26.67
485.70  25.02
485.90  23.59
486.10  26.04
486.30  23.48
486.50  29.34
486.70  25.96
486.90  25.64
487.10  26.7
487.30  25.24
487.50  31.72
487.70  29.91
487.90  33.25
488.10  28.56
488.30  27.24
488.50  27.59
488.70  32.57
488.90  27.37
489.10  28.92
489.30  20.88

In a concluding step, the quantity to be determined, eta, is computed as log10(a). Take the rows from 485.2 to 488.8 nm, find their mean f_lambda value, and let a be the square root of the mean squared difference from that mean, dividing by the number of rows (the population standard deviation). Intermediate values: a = 2.85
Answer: 0.455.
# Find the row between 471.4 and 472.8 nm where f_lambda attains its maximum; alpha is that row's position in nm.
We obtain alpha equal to 472.30 nm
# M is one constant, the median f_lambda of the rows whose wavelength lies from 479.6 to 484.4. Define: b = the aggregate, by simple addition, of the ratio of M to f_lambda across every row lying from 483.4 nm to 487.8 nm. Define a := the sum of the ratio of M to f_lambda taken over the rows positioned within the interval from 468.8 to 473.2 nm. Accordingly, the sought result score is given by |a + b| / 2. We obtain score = 22.1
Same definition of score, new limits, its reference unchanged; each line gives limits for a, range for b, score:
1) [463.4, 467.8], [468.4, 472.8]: 23.3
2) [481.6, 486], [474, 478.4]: 23.2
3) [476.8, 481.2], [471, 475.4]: 23.8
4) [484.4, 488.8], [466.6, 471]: 21.3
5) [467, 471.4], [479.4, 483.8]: 22.2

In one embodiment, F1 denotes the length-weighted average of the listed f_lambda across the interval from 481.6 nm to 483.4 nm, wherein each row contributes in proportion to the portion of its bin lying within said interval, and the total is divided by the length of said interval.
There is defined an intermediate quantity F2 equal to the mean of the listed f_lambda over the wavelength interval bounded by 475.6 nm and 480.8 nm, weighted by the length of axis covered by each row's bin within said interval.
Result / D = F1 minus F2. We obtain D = 2.1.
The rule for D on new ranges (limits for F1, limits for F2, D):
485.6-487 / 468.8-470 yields 0.6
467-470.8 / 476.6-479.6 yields 0.5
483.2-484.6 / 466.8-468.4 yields 0.6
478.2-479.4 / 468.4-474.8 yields 1.5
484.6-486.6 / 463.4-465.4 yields 2.0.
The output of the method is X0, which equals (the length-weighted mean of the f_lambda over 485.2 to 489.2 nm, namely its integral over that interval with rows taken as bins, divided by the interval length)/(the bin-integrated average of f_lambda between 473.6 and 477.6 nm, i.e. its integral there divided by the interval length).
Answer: 1.27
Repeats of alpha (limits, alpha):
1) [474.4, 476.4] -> 475.50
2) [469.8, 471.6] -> 470.10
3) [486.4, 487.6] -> 487.50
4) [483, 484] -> 483.30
